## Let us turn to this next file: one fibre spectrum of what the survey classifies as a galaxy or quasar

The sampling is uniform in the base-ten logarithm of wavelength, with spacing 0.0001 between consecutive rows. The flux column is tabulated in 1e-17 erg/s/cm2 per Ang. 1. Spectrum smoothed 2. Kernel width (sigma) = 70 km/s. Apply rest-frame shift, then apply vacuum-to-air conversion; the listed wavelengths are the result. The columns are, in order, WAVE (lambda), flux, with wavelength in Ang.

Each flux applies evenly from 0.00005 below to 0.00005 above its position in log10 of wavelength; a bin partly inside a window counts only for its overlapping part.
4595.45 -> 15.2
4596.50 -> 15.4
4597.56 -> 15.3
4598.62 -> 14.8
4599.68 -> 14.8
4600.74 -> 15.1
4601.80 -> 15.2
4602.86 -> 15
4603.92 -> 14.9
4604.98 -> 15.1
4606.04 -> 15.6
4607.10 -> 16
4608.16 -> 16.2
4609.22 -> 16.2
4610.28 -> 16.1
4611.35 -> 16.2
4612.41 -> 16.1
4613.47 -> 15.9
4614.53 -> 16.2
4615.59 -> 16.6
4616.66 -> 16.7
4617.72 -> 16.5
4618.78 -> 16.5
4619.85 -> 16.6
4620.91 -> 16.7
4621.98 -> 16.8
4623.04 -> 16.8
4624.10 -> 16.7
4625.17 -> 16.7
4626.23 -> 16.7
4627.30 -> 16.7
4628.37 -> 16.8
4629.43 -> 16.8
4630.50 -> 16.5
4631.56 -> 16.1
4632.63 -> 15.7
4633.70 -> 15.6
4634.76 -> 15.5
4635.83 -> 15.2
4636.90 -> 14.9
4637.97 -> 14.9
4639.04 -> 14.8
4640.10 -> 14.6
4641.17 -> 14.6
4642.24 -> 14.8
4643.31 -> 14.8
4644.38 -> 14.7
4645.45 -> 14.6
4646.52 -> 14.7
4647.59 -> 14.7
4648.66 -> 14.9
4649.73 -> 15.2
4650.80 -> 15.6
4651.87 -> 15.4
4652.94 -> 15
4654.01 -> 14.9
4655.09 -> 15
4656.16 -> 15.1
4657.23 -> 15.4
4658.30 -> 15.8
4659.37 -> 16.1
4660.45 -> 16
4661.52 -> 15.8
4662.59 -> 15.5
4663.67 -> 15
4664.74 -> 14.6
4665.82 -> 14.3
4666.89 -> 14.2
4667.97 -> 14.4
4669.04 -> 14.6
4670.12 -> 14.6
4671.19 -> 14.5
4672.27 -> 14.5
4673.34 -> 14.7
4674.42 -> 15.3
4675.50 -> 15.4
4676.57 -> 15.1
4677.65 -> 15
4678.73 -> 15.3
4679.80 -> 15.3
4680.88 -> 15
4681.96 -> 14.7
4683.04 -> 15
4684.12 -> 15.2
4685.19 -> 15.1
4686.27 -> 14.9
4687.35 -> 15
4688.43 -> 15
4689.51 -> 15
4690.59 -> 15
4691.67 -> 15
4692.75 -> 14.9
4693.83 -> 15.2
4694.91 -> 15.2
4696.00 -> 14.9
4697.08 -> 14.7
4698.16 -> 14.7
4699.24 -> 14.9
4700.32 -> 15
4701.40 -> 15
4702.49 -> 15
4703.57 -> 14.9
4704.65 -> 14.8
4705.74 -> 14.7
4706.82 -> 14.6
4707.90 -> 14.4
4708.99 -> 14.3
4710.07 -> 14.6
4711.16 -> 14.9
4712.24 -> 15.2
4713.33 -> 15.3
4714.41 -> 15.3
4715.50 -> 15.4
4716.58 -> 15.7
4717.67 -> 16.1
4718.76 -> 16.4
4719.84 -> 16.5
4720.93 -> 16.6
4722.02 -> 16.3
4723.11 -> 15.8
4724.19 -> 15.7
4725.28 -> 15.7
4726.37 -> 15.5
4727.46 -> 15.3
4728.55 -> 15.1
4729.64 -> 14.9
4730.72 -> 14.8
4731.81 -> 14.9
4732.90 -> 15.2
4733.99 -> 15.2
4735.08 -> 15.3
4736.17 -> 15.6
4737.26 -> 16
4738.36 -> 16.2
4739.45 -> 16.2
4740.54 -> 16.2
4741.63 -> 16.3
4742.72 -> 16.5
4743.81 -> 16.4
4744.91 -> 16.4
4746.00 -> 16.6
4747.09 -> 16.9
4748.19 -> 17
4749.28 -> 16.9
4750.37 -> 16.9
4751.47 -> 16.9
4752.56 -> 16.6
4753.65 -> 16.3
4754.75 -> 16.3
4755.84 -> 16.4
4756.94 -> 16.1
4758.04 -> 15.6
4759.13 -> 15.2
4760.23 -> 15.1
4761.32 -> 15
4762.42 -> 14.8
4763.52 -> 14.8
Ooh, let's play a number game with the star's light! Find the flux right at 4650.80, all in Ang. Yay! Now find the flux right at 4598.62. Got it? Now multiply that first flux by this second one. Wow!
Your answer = 231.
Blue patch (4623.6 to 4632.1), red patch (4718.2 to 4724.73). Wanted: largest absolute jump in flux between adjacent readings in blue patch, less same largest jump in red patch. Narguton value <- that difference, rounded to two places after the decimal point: -0.10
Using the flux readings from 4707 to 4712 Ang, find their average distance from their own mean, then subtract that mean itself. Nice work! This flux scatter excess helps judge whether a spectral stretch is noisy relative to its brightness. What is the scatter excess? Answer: -14.4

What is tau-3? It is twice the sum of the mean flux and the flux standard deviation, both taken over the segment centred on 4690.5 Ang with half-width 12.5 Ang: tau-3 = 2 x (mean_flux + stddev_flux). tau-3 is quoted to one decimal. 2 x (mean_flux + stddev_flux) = 30.3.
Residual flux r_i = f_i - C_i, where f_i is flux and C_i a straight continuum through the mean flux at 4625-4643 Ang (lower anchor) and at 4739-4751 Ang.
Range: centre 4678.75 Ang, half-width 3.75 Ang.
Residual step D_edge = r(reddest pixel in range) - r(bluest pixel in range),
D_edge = -0.8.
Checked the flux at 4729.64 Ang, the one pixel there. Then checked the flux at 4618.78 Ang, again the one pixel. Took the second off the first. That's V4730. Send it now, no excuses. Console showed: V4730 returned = -1.6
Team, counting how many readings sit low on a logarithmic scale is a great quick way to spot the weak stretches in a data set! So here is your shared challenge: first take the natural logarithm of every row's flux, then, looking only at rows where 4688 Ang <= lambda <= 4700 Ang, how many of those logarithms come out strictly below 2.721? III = 9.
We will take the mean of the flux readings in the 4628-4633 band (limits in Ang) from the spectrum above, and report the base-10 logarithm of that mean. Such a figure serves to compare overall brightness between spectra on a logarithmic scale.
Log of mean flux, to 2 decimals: 1.21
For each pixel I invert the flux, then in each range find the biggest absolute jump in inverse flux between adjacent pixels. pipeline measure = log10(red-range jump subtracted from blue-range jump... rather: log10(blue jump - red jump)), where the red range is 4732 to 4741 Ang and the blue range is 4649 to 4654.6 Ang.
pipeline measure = -3.89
